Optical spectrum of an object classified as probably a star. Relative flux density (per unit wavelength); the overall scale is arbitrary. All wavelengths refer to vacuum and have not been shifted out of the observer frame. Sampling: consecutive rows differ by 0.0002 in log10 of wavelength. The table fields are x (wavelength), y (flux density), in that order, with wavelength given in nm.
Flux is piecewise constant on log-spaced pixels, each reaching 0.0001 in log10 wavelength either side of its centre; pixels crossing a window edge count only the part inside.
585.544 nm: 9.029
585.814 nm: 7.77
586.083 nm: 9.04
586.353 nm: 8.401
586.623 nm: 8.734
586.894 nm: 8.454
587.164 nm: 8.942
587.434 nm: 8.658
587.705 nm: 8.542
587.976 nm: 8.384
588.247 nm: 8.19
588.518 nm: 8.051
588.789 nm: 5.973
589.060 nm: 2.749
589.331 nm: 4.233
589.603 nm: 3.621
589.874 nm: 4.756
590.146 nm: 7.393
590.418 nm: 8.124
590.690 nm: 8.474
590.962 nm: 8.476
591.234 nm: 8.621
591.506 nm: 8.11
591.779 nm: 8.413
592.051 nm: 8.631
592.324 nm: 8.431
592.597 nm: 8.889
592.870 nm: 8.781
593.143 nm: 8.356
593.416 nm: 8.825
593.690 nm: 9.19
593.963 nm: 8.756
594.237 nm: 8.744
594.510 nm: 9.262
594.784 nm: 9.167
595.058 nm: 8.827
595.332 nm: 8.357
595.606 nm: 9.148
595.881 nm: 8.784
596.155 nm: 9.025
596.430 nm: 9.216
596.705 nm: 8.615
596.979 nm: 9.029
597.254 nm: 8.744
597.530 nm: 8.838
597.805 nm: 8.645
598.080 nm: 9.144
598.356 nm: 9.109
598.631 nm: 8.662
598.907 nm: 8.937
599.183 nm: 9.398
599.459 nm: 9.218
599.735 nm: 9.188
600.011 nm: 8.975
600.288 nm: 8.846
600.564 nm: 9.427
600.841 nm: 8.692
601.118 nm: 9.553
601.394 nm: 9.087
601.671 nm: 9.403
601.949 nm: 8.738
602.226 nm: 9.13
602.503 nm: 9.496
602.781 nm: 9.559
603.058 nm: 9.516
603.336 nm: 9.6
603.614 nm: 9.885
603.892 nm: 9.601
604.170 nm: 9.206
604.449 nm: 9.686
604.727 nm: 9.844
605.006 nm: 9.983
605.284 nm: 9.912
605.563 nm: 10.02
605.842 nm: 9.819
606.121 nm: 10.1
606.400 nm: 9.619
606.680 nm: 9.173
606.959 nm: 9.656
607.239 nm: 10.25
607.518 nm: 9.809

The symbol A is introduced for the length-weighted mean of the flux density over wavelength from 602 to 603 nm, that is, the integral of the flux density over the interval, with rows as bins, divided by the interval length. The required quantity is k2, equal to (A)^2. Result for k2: 87.5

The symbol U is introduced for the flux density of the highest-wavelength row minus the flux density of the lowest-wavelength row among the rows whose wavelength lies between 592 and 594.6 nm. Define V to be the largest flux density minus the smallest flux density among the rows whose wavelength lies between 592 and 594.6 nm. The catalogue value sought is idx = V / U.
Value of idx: 1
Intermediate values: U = 0.6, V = 0.9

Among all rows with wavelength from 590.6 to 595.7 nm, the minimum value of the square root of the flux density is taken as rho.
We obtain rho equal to 2.85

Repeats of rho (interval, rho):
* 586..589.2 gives 1.66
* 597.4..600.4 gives 2.94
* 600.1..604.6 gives 2.95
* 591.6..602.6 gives 2.89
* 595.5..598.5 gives 2.94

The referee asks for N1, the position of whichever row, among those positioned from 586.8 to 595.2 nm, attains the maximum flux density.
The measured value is 594.510 nm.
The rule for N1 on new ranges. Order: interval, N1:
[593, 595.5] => 594.510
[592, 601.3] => 601.118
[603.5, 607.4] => 607.239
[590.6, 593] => 592.597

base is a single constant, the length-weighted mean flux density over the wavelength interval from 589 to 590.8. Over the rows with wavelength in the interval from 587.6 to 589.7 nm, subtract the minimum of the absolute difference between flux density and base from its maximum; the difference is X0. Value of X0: 2.68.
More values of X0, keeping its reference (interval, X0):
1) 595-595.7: 0.79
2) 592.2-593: 0.46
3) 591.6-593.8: 0.83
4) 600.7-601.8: 0.86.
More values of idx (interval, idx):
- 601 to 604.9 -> 4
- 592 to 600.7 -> 1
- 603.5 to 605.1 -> 8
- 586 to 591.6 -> -7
